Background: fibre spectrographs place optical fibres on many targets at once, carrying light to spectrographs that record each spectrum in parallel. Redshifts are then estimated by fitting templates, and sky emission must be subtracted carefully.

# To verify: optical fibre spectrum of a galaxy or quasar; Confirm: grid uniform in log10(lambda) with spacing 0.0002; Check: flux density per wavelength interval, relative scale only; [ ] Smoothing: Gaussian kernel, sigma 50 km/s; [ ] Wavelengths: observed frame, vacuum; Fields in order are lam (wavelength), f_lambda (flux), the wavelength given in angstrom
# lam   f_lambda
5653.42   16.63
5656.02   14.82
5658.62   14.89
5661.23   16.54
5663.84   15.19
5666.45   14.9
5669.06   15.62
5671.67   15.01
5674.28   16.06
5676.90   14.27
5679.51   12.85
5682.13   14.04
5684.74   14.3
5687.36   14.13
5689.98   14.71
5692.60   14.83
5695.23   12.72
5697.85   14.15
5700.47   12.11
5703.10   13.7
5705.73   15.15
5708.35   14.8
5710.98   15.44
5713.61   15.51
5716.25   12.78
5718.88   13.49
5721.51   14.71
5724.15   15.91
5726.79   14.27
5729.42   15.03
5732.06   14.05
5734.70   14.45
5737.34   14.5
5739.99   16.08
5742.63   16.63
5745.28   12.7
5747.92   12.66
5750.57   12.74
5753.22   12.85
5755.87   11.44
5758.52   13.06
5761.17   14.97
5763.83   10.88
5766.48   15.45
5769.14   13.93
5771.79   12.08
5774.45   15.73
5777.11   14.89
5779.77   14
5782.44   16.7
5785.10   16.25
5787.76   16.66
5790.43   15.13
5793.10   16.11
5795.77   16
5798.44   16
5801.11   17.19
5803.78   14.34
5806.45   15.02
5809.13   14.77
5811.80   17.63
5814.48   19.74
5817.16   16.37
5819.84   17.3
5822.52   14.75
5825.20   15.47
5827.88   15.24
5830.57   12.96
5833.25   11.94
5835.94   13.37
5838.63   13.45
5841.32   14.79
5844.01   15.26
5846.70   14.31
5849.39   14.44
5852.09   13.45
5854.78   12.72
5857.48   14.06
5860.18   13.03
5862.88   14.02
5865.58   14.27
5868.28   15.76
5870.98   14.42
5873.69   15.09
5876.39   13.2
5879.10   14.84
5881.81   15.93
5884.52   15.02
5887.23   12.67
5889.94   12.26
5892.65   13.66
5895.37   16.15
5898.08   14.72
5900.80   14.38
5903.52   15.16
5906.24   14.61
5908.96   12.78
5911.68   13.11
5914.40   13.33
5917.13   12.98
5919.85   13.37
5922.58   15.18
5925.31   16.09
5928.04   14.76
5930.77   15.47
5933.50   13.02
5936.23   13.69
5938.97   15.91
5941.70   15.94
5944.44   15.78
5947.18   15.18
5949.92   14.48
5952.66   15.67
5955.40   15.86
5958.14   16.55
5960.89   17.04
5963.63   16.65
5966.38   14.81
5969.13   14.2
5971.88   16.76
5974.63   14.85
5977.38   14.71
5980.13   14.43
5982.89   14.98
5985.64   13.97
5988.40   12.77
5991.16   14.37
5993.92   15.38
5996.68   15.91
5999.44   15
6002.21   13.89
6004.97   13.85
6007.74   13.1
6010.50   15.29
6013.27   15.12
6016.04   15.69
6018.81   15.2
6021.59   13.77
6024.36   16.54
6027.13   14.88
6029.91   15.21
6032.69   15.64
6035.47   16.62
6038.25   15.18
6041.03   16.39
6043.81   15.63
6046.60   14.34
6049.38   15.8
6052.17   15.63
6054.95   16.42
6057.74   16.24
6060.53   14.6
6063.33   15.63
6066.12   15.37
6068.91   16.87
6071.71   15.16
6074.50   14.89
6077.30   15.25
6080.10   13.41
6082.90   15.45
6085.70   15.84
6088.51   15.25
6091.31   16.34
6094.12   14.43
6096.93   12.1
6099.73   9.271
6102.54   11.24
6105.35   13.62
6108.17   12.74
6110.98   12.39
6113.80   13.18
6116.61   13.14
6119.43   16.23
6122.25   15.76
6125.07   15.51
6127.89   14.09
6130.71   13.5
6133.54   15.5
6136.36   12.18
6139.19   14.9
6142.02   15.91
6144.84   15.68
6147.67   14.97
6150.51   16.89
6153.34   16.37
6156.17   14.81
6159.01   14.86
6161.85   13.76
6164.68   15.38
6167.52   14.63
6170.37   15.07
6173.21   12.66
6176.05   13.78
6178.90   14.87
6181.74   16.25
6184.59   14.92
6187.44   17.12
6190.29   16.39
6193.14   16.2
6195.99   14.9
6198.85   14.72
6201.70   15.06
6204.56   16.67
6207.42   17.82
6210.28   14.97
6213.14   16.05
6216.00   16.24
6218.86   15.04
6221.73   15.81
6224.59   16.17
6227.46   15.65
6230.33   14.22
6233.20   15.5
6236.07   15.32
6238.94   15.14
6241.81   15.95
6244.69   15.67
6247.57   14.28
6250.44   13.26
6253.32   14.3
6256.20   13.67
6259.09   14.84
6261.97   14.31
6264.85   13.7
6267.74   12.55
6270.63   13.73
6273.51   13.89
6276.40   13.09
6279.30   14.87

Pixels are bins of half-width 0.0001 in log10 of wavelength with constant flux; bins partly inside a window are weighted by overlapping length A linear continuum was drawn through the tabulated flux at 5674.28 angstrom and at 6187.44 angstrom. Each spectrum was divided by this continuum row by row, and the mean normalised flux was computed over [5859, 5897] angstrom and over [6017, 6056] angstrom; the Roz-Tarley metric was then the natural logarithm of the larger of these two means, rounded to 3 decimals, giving -0.080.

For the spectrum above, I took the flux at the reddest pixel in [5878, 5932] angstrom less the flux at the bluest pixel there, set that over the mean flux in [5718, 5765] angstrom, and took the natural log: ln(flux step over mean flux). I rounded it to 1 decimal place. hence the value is -3.1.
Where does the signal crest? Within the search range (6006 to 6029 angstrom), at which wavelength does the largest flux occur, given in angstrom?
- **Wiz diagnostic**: 6024.36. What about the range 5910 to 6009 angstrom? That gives 5960.89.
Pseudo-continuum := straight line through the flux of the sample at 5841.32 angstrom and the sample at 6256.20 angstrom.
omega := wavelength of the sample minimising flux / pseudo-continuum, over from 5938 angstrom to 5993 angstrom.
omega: 5988.40 angstrom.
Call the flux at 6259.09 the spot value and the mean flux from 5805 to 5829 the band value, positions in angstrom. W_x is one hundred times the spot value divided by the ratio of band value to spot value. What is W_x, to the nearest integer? 1355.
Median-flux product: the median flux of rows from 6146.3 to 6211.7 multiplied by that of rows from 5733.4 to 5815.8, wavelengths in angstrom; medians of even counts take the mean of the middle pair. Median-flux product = 224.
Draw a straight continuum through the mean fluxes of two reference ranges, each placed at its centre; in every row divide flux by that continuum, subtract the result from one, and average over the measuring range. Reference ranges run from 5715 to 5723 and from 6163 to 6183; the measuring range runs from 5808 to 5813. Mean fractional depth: -0.17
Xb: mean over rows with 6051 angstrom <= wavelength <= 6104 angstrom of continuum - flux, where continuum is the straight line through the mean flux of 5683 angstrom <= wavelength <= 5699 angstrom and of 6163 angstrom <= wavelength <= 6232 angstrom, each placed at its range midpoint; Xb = 0.43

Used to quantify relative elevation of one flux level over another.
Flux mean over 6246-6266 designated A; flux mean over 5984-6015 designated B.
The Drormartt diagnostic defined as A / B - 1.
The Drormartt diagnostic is -0.03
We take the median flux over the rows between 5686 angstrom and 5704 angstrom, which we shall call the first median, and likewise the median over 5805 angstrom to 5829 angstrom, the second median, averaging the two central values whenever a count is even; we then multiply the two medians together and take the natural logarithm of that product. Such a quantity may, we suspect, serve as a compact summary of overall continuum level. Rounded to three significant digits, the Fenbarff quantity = 5.39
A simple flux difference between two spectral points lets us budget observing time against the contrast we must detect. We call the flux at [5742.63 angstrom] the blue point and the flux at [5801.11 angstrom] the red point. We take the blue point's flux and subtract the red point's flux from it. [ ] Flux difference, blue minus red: -0.6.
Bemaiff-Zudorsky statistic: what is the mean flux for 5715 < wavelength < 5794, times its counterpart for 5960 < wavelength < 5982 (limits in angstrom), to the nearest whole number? 221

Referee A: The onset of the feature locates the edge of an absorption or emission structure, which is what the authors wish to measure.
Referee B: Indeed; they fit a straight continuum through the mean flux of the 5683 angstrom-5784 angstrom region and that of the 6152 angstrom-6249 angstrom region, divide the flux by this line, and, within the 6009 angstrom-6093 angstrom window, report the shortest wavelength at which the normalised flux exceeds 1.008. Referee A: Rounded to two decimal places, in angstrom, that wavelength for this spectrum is 6010.50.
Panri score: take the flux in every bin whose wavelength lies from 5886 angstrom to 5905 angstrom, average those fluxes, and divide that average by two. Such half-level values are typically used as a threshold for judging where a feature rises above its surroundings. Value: 7.1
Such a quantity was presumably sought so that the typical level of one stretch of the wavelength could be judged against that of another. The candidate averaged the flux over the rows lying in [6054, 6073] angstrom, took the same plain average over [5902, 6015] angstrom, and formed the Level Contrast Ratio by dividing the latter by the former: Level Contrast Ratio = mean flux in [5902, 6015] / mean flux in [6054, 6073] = 0.94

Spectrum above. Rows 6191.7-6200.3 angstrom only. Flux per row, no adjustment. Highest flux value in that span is 16.2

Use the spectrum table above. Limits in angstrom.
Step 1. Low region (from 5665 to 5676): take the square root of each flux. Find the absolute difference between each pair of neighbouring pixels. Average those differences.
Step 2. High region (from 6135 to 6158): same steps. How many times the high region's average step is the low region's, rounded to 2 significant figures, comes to 1.6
